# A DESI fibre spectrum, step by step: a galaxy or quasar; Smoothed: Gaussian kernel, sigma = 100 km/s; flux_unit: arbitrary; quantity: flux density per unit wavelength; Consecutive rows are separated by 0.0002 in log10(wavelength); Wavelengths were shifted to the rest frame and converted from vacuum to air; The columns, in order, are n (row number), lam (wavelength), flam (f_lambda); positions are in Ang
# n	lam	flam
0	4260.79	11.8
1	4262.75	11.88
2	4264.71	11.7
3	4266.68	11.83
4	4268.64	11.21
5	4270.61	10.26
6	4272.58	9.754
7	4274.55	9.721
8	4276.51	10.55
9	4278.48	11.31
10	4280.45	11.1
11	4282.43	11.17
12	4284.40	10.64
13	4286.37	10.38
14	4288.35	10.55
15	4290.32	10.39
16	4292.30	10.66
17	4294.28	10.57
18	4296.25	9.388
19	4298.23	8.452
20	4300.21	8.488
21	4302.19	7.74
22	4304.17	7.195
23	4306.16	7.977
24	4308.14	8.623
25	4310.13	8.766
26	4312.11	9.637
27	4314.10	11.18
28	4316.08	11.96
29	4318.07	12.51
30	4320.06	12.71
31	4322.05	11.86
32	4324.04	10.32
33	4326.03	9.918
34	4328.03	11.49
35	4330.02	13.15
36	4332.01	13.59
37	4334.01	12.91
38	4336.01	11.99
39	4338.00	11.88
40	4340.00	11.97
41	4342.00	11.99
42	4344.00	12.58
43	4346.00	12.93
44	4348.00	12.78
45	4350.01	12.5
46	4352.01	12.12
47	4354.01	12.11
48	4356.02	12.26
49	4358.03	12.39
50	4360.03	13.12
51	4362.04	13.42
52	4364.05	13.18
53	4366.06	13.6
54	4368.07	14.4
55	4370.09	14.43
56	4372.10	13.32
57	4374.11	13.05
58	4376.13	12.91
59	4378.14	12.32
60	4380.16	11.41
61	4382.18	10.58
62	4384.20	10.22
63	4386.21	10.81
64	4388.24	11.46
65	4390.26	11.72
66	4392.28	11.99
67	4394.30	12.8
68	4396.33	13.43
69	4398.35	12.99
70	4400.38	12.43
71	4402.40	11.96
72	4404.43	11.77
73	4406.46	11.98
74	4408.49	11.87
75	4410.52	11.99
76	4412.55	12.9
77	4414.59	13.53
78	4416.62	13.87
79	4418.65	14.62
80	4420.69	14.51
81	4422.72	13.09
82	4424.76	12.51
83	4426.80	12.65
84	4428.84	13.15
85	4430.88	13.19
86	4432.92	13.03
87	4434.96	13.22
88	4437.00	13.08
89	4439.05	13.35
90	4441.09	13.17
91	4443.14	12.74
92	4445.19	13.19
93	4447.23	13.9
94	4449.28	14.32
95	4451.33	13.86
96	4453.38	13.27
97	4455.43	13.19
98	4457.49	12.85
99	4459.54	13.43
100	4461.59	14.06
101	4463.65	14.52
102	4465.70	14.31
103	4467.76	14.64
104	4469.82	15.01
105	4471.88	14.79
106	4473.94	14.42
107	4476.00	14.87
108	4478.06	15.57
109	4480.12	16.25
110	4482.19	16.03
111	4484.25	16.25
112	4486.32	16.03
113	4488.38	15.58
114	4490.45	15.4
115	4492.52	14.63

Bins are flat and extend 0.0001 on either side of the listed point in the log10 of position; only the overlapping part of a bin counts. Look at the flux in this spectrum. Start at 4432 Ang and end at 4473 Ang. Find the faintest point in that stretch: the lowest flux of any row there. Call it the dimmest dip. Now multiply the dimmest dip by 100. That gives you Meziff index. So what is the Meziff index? 1274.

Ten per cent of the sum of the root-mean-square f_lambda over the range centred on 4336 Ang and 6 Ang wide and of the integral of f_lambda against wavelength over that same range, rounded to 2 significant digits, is 8.6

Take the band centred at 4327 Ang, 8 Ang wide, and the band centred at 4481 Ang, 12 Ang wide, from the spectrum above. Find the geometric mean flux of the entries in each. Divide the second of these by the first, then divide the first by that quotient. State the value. 7.86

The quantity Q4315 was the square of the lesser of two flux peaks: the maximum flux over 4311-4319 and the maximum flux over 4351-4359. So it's 154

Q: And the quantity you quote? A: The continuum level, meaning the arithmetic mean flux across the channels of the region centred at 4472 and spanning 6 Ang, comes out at 14.7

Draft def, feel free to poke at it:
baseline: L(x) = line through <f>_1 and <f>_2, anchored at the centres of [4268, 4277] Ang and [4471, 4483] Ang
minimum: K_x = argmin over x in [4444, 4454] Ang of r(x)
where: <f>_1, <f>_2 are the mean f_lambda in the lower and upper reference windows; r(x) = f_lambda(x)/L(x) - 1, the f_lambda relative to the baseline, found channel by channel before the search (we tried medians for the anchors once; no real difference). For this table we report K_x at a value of 4453.38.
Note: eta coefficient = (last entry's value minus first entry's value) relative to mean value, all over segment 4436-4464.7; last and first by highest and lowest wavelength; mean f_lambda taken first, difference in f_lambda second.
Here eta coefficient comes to 0.11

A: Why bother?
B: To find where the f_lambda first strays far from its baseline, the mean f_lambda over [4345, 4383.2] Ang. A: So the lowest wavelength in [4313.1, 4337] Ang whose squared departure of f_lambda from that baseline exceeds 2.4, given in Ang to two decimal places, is 4314.10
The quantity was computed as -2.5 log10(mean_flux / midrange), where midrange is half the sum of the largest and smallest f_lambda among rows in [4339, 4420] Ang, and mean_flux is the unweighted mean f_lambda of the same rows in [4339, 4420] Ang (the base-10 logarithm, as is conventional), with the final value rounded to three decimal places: -0.011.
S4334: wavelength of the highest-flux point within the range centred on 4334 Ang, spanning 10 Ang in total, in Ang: 4332.01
